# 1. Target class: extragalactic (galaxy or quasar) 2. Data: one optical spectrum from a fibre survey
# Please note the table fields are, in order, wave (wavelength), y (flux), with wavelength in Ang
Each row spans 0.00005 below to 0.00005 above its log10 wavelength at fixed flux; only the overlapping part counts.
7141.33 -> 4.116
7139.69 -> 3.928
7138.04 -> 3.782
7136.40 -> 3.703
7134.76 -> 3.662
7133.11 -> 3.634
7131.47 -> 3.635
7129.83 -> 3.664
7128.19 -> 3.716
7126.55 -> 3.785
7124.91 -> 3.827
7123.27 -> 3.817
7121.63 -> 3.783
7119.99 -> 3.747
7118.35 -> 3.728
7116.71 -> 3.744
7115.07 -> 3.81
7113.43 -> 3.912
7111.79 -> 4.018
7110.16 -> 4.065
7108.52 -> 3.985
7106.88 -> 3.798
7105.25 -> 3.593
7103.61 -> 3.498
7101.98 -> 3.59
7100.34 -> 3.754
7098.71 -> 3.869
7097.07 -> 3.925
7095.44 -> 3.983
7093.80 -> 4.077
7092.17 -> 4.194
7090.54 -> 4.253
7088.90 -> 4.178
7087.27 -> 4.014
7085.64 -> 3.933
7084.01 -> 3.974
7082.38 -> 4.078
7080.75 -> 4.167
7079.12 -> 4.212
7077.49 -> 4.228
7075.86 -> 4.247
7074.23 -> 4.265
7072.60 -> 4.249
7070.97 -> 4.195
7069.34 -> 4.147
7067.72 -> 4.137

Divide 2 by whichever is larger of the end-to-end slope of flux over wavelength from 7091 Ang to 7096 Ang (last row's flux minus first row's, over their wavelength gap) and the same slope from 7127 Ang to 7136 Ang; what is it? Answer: -243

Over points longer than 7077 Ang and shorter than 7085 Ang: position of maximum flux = 7077.49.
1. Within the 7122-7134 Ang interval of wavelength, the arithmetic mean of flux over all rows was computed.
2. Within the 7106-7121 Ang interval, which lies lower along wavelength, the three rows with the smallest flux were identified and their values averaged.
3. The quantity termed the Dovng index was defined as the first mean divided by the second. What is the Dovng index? 1.00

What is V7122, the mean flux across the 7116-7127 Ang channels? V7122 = 3.78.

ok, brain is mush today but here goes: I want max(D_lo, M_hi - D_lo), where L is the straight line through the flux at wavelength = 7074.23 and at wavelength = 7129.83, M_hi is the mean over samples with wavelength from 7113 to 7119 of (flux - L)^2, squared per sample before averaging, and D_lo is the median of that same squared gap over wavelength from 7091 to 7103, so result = 0.02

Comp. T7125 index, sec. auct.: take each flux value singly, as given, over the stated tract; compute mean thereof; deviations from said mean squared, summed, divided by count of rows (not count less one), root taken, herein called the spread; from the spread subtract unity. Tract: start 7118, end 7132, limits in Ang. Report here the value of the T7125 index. -0.94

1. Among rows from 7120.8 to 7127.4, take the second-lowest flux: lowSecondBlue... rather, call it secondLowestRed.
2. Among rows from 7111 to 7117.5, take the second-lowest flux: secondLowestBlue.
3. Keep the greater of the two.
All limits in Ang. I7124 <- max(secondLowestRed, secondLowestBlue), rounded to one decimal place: 3.8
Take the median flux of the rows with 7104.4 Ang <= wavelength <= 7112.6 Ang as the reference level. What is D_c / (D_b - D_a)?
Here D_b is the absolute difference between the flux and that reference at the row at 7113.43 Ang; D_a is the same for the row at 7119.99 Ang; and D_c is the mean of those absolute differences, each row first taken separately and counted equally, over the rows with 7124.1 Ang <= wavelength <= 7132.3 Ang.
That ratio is -1.6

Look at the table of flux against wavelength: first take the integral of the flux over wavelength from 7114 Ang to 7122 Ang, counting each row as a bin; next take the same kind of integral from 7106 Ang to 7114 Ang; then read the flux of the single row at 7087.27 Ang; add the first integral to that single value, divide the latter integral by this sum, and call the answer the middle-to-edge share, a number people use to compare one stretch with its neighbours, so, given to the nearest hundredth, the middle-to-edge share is 0.93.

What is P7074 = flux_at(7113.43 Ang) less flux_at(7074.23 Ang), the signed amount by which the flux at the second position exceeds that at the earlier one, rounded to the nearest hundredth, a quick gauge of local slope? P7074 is -0.35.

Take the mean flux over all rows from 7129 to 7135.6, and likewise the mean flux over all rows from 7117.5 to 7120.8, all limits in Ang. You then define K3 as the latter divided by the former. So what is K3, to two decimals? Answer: 1.02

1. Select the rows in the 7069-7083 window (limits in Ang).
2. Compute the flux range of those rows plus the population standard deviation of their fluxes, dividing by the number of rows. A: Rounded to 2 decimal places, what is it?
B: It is 0.24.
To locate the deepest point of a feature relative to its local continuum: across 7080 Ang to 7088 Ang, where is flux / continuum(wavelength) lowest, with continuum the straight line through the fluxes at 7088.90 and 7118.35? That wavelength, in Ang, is 7085.64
